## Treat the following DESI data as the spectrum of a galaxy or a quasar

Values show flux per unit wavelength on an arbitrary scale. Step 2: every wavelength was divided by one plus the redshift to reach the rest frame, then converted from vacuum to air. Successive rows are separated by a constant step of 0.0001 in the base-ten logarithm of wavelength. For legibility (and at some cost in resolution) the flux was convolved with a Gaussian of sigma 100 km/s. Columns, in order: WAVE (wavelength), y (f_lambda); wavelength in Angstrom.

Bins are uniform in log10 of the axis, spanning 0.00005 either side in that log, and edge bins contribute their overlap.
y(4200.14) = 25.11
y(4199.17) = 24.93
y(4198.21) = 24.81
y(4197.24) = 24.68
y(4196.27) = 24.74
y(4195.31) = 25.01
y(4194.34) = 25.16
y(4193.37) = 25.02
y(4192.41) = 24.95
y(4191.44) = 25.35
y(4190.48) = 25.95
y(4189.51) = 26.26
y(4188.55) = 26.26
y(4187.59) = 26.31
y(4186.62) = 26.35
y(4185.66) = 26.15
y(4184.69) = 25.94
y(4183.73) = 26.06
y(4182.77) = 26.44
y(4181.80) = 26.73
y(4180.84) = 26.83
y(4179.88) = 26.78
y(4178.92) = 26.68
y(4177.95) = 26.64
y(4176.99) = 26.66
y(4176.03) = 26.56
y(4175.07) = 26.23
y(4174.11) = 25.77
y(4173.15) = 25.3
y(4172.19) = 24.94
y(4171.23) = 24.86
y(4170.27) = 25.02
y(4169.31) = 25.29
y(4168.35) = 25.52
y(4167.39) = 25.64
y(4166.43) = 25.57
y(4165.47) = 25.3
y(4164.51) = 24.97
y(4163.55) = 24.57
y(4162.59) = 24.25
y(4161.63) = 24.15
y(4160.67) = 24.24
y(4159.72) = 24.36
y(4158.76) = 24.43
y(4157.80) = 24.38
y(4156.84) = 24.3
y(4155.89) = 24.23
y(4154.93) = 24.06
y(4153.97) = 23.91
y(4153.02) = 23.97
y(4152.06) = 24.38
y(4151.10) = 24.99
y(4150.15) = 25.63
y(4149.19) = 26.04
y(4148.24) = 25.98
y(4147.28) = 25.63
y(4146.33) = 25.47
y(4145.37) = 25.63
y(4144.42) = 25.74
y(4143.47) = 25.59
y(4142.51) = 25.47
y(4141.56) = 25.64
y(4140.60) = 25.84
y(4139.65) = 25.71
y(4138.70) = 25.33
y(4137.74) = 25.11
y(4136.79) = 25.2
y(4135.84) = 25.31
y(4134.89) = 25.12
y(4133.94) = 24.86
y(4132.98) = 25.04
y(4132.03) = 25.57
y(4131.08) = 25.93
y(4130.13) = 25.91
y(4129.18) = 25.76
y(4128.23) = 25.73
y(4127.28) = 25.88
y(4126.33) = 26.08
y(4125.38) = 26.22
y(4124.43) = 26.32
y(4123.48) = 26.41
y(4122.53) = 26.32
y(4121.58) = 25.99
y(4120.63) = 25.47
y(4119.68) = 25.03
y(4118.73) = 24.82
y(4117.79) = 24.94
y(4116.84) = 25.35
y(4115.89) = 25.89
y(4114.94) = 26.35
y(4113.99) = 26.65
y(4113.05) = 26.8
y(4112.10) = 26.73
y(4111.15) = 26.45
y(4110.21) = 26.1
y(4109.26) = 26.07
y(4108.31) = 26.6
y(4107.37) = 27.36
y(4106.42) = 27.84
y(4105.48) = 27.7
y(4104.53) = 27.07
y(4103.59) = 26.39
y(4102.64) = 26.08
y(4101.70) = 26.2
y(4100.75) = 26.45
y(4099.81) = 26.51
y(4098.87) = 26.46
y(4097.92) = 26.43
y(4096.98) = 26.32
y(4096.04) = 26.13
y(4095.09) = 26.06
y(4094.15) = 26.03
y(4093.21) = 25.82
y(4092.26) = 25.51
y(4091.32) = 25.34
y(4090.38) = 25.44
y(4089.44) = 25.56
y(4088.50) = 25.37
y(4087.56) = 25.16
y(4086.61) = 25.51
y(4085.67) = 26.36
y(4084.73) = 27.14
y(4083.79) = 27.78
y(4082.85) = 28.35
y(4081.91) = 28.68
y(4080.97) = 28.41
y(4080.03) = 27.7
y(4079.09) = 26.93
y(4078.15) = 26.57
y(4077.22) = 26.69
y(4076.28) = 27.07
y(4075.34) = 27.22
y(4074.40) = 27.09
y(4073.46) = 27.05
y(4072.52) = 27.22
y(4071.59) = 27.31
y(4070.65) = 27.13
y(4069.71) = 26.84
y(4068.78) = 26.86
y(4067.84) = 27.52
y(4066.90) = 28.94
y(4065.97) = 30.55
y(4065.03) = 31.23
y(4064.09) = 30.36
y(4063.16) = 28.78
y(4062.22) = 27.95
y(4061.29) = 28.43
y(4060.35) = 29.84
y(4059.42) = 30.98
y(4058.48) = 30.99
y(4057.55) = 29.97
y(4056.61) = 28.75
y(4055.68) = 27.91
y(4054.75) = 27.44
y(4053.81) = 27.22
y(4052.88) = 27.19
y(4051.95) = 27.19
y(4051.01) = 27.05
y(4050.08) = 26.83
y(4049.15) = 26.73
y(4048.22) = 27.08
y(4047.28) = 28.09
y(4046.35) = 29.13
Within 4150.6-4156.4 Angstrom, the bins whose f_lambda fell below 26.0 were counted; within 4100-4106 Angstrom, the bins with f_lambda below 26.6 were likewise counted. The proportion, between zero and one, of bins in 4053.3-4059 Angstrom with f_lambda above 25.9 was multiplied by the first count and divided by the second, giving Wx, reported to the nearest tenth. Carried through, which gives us 1.5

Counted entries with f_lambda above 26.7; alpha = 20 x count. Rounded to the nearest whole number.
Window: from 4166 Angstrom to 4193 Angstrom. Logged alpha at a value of 60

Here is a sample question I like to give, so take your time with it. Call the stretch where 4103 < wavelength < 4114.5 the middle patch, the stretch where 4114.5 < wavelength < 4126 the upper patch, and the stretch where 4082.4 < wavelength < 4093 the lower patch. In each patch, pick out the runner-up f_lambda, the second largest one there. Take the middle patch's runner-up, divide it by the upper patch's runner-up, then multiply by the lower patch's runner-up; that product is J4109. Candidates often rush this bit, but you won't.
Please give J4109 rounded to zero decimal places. 29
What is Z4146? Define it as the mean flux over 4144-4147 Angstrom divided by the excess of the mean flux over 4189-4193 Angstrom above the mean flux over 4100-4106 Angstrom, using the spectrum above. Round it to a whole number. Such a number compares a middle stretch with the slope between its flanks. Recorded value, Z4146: -25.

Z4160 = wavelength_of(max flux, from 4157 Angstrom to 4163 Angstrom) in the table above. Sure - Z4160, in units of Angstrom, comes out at 4158.76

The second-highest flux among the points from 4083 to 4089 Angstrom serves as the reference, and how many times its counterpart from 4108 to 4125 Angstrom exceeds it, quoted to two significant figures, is 0.98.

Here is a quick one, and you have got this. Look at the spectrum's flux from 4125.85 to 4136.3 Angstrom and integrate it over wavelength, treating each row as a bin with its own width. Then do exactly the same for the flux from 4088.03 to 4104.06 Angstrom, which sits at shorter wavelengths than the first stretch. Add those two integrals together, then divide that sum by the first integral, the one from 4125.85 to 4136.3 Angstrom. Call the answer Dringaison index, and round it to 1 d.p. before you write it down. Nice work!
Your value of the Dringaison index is 2.6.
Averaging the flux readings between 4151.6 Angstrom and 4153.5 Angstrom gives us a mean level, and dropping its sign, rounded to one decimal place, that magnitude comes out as 24.2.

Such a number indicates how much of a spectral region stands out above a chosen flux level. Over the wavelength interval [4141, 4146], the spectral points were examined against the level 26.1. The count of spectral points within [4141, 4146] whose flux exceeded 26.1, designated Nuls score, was 0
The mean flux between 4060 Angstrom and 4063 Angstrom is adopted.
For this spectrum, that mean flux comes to 28.7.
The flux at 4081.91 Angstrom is 28.68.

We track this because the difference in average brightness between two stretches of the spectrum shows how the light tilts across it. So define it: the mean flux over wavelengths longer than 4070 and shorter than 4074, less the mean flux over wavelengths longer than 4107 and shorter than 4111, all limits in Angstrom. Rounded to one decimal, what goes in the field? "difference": 0.6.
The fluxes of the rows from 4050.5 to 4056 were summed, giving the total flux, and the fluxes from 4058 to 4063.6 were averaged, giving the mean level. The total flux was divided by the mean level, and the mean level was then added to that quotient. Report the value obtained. 35.1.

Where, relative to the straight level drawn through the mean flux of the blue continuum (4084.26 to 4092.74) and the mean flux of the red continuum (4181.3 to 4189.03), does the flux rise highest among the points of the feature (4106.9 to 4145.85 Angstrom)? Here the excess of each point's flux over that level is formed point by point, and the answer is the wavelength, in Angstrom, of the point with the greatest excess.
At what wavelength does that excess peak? 4107.37 Angstrom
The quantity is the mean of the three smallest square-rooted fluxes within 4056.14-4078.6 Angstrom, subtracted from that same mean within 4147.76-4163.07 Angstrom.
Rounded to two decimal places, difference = -0.27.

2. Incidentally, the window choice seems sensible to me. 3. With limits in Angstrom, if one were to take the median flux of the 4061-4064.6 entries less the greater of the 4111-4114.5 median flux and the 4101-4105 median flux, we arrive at 1.9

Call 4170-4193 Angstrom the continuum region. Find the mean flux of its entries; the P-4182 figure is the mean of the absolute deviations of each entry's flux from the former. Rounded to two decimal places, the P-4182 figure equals 0.53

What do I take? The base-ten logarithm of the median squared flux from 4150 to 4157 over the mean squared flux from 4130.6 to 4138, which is -0.04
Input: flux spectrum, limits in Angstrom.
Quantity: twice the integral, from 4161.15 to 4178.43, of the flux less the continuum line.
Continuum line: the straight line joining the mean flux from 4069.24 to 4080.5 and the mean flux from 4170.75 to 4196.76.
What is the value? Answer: -23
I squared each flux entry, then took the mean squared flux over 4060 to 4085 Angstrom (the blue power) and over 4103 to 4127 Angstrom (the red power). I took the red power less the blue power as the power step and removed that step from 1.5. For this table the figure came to 95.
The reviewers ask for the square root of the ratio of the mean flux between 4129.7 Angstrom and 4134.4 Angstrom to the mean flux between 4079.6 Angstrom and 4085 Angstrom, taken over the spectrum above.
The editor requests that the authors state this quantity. 0.95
